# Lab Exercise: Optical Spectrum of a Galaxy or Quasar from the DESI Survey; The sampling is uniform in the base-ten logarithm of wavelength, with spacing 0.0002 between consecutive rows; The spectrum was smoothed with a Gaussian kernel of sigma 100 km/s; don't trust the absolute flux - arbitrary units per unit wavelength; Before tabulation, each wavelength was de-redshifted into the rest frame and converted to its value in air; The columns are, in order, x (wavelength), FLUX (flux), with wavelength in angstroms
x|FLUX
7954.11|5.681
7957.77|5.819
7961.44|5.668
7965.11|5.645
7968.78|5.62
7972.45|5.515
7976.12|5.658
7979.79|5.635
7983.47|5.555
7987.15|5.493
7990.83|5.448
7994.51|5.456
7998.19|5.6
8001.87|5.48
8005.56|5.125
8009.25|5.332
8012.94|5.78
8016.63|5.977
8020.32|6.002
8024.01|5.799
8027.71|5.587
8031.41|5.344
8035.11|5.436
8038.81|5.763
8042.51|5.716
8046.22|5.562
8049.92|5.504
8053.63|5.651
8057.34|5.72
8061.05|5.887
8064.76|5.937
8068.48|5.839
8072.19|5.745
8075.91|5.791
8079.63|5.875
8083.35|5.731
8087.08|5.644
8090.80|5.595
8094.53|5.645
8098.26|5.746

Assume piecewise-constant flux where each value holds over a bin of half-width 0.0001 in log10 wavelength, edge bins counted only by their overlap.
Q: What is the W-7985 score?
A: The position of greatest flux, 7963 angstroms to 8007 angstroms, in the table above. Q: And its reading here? 7976.12 angstroms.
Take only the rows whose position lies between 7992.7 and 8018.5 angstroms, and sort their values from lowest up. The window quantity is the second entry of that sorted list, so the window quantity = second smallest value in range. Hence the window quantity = 5.332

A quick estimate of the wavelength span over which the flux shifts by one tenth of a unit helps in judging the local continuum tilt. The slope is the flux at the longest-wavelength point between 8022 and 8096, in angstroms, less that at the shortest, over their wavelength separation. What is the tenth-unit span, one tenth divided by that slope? -46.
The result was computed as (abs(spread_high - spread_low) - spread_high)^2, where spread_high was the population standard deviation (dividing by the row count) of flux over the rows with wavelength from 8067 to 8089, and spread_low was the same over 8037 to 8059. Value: 0.0035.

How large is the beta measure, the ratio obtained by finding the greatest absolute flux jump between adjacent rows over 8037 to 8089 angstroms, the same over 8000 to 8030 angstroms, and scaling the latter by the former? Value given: 2.7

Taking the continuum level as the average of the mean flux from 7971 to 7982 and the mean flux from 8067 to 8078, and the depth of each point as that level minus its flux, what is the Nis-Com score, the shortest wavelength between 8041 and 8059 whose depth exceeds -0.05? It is 8042.51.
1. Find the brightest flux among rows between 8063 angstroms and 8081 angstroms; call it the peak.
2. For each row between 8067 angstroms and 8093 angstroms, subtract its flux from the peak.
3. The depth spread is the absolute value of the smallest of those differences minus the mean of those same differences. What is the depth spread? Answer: 0.13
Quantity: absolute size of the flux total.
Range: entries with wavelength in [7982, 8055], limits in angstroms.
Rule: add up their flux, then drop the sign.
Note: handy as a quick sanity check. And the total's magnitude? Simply 112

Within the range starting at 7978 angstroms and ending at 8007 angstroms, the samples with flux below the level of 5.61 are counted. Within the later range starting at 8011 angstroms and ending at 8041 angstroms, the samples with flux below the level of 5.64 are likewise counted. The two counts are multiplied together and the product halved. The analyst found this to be 10.5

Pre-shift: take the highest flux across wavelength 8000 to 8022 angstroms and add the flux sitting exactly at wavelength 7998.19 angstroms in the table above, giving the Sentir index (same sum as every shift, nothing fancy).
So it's 11.6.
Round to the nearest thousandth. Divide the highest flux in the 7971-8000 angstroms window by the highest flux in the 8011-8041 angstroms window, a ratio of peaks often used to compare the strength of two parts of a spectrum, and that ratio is 0.943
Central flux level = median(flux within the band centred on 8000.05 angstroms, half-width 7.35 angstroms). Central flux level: 5.47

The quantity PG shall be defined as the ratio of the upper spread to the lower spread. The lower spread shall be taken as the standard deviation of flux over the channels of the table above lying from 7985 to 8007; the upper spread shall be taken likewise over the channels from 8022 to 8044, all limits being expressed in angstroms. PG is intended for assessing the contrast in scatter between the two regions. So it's 1.2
